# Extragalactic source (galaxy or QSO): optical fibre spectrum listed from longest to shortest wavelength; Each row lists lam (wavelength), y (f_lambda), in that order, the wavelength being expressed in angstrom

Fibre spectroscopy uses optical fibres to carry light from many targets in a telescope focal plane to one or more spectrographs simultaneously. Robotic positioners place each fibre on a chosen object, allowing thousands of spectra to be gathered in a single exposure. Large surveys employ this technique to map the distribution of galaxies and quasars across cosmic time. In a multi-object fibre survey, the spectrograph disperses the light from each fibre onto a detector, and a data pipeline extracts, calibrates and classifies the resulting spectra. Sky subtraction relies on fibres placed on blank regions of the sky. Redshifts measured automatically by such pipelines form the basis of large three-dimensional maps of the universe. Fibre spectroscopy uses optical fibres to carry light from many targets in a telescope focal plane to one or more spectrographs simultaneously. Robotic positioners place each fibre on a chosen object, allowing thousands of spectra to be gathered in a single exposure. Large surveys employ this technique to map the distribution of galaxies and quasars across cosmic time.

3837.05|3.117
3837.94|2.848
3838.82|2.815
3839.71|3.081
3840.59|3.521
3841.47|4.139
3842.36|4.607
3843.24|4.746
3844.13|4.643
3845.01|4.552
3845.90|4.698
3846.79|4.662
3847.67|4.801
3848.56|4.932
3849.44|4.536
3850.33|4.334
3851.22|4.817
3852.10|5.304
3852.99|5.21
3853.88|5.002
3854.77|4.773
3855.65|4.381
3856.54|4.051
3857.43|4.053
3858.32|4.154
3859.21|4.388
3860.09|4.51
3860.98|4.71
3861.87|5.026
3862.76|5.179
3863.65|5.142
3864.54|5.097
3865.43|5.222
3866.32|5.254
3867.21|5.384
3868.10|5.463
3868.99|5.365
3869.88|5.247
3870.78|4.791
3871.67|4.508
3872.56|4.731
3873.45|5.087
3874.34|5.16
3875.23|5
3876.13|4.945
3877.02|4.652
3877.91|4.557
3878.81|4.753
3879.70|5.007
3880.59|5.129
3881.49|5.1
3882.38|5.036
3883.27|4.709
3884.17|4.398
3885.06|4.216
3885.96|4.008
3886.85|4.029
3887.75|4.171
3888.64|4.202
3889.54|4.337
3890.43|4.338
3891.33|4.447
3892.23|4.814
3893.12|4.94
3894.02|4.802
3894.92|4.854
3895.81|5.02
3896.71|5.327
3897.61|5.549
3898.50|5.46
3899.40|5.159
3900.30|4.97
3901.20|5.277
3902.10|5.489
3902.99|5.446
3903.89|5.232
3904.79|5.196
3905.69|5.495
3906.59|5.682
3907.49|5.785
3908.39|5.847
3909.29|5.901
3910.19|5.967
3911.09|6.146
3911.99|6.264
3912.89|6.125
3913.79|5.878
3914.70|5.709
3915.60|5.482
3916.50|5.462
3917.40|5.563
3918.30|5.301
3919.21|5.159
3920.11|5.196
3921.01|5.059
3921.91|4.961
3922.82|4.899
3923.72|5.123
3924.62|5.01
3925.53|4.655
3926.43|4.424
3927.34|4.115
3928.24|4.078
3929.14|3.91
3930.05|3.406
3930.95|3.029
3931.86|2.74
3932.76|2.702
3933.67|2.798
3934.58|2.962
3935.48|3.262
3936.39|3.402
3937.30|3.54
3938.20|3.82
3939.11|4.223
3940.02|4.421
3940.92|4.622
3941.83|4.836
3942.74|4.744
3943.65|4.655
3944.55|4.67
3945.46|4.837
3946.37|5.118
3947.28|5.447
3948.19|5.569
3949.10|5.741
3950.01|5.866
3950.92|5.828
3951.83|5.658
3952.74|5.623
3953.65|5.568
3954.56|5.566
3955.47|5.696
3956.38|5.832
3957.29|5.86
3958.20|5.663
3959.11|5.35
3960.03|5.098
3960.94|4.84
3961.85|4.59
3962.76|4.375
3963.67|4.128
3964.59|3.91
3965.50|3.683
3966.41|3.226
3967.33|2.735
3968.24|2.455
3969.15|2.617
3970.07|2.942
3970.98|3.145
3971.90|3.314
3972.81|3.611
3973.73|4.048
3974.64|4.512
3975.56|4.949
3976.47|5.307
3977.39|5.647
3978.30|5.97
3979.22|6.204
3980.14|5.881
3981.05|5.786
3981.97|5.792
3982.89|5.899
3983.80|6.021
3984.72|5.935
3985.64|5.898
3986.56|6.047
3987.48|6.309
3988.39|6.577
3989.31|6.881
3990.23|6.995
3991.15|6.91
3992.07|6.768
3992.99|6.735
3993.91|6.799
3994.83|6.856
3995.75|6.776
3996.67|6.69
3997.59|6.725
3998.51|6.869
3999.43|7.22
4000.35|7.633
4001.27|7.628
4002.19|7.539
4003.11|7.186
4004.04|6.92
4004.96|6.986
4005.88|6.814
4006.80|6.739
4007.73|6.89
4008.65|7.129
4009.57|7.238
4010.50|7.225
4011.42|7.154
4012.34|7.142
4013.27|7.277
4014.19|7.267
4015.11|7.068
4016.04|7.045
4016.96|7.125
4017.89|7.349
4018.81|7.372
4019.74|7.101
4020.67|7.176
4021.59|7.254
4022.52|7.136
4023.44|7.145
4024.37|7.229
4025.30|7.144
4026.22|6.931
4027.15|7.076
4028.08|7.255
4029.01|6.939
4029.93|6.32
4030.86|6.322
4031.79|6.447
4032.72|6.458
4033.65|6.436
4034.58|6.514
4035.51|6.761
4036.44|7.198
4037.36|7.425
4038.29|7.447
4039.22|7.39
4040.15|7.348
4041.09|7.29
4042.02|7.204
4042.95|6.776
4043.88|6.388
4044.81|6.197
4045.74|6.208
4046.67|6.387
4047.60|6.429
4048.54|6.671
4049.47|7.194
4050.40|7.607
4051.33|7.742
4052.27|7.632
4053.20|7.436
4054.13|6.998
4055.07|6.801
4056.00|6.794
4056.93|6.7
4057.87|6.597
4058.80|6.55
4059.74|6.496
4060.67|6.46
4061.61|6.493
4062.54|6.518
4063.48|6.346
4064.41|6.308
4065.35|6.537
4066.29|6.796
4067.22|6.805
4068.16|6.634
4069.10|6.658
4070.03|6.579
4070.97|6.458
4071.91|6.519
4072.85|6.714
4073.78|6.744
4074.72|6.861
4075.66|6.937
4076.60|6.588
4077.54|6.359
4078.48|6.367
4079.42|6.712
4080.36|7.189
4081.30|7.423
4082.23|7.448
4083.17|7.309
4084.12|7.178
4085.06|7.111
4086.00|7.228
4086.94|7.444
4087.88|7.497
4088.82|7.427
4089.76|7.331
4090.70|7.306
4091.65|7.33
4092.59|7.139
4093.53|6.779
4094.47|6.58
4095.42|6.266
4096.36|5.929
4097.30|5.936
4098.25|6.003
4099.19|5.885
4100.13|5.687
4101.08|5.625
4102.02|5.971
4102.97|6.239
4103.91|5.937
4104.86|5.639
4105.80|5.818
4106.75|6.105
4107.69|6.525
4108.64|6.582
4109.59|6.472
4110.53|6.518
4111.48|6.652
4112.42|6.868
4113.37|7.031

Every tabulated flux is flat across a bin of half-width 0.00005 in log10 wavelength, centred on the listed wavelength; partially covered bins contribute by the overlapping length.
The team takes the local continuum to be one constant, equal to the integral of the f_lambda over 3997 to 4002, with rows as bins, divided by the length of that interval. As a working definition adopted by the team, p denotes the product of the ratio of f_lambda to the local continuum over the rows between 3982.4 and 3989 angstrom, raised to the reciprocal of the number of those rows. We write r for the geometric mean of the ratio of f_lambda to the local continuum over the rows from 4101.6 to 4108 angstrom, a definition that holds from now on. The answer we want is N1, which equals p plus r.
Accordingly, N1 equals 1.68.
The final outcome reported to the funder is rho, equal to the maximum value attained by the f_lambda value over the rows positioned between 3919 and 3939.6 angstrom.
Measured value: 5.196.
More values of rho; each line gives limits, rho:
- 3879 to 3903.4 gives 5.549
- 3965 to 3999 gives 6.995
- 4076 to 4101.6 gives 7.497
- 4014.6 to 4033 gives 7.372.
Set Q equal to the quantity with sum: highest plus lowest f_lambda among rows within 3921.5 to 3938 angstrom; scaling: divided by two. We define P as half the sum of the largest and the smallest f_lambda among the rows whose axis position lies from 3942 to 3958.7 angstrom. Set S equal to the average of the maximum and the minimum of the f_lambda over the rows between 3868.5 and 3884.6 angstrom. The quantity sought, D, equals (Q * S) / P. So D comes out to 3.6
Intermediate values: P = 5.3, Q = 4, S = 4.9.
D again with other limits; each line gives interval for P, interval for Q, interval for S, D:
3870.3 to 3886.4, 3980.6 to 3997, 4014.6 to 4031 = 9.5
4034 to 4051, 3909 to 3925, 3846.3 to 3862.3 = 3.8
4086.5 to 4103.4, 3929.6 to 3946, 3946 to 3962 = 3.0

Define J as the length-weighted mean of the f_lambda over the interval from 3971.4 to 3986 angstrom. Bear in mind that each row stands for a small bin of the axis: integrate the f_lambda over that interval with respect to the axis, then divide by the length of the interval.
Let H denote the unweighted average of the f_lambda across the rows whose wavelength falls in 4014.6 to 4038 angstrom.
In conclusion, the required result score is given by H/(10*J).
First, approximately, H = 7.0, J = 5.3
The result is 0.132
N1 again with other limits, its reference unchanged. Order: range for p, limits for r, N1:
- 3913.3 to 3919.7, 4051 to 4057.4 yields 1.75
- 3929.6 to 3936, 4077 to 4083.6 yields 1.37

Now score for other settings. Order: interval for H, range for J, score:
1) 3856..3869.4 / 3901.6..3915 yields 0.085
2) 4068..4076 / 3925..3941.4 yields 0.181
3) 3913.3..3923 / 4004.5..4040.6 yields 0.076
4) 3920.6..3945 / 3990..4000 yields 0.059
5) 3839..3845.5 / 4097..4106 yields 0.071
